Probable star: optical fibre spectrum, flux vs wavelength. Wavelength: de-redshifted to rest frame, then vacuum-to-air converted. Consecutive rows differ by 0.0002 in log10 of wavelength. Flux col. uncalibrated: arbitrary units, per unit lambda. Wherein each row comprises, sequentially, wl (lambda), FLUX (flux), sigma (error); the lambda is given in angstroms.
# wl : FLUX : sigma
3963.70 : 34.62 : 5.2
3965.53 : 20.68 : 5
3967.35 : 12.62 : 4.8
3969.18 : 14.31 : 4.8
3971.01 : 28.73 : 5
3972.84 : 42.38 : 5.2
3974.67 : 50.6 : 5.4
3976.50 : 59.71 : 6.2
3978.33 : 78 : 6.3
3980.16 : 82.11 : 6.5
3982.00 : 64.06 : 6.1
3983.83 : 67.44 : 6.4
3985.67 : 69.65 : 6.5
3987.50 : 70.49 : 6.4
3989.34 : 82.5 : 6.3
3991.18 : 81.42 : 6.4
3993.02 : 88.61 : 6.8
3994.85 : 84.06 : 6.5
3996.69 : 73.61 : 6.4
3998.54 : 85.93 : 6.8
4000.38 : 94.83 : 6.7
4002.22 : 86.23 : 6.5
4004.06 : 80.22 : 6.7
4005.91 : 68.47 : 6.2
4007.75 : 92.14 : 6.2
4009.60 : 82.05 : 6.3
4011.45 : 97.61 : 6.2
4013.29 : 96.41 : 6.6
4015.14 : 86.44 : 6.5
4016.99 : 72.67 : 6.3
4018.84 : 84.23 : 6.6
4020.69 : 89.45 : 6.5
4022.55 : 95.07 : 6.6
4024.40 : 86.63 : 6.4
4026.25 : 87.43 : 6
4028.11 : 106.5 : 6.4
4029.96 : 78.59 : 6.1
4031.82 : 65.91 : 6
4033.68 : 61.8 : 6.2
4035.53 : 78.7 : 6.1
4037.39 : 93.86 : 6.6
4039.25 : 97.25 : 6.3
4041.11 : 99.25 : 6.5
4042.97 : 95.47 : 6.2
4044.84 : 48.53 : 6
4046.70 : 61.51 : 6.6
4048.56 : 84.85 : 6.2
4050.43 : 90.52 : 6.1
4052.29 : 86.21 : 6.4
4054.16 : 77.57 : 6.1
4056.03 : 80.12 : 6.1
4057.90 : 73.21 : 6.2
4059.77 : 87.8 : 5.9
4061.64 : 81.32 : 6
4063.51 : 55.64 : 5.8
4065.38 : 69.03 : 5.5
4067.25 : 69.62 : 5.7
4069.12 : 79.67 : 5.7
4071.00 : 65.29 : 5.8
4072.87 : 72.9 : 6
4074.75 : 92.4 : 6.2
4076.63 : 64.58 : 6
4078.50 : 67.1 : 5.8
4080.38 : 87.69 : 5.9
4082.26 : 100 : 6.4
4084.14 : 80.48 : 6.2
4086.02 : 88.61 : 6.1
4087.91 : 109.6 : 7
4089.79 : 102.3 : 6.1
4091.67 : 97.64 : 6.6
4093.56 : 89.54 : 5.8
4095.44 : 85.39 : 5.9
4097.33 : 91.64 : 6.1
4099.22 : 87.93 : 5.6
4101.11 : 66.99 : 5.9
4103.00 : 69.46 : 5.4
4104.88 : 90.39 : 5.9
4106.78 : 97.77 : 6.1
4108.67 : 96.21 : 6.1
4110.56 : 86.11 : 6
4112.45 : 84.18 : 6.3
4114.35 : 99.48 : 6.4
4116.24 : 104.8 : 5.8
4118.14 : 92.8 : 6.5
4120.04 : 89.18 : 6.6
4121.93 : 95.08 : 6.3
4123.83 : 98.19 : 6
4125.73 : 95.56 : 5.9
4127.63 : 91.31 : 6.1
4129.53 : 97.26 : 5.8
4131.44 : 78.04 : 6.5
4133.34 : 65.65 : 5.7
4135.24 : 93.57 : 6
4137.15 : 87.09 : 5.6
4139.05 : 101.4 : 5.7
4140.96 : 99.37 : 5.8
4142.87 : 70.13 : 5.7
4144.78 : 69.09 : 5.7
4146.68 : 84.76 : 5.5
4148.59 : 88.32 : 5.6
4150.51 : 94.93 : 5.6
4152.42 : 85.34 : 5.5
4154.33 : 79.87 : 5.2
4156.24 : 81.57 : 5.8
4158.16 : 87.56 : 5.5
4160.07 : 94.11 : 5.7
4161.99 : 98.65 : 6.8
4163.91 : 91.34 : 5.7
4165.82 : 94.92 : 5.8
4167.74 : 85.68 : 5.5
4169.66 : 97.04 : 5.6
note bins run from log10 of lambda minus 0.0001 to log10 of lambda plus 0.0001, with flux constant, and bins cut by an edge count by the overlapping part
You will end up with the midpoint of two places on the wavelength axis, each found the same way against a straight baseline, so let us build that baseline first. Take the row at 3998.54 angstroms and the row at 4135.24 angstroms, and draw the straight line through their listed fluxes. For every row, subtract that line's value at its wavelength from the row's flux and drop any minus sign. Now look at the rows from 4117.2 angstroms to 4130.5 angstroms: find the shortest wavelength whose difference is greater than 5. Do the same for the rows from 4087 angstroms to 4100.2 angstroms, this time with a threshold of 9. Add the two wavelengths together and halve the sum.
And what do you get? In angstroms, 4105.9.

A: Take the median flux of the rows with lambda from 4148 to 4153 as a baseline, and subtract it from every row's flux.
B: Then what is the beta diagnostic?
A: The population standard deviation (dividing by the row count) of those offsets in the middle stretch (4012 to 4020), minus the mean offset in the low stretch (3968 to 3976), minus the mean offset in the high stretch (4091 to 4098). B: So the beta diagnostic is 60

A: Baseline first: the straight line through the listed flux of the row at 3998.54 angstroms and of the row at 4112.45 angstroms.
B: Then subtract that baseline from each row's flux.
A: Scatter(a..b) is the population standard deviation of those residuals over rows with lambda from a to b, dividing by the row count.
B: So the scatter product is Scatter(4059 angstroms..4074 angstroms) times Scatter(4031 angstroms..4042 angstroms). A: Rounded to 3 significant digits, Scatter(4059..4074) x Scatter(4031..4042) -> 142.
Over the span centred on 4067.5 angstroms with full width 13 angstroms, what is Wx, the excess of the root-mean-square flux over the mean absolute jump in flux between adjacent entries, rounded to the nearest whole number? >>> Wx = 59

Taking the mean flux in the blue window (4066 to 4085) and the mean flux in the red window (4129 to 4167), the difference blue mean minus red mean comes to -9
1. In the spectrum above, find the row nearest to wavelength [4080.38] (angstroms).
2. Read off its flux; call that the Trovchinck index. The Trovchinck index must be 87.69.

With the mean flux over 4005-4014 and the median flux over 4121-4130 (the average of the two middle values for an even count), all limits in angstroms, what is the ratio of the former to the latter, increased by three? 3.91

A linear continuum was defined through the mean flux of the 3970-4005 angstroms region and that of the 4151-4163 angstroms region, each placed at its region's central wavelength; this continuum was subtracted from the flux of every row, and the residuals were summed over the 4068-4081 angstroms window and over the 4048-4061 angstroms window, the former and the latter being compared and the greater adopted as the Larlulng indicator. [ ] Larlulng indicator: 32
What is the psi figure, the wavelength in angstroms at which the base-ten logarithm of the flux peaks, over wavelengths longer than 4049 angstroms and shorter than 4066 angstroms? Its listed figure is 4050.43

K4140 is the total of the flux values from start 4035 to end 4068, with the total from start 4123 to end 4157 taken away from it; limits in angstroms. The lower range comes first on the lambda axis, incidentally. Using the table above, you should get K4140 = -131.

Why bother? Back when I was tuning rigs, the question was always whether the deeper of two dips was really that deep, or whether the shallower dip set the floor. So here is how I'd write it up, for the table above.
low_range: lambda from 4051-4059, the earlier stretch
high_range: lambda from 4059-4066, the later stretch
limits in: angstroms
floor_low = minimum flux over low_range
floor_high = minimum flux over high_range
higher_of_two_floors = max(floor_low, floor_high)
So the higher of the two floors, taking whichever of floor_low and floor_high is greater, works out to 73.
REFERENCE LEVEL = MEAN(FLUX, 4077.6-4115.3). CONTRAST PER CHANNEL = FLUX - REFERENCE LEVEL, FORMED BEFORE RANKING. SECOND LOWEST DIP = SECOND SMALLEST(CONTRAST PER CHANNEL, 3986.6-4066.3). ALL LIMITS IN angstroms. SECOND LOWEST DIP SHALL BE -33.3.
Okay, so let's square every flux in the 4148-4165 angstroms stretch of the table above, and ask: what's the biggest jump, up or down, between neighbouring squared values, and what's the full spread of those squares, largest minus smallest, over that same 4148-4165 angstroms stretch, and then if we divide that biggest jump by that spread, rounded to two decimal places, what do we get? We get 0.52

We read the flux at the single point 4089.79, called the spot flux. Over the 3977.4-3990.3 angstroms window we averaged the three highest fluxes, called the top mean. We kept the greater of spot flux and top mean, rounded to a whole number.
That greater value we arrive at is 102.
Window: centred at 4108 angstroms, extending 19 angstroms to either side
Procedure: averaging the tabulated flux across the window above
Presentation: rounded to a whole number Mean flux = 91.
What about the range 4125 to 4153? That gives 87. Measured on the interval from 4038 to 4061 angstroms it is 82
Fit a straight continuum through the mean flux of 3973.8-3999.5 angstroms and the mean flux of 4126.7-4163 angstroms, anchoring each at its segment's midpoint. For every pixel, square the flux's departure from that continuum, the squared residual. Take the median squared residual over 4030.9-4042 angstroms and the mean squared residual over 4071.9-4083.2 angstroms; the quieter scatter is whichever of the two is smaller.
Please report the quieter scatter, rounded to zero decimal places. 175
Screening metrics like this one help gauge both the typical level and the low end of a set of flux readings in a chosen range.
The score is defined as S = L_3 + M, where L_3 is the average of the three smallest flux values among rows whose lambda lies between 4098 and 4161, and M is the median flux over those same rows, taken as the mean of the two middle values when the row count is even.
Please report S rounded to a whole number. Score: 156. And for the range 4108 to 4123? 180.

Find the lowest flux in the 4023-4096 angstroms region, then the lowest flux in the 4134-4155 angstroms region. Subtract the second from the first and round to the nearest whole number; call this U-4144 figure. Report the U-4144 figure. -21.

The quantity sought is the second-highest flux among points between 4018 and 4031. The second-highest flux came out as 95.07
